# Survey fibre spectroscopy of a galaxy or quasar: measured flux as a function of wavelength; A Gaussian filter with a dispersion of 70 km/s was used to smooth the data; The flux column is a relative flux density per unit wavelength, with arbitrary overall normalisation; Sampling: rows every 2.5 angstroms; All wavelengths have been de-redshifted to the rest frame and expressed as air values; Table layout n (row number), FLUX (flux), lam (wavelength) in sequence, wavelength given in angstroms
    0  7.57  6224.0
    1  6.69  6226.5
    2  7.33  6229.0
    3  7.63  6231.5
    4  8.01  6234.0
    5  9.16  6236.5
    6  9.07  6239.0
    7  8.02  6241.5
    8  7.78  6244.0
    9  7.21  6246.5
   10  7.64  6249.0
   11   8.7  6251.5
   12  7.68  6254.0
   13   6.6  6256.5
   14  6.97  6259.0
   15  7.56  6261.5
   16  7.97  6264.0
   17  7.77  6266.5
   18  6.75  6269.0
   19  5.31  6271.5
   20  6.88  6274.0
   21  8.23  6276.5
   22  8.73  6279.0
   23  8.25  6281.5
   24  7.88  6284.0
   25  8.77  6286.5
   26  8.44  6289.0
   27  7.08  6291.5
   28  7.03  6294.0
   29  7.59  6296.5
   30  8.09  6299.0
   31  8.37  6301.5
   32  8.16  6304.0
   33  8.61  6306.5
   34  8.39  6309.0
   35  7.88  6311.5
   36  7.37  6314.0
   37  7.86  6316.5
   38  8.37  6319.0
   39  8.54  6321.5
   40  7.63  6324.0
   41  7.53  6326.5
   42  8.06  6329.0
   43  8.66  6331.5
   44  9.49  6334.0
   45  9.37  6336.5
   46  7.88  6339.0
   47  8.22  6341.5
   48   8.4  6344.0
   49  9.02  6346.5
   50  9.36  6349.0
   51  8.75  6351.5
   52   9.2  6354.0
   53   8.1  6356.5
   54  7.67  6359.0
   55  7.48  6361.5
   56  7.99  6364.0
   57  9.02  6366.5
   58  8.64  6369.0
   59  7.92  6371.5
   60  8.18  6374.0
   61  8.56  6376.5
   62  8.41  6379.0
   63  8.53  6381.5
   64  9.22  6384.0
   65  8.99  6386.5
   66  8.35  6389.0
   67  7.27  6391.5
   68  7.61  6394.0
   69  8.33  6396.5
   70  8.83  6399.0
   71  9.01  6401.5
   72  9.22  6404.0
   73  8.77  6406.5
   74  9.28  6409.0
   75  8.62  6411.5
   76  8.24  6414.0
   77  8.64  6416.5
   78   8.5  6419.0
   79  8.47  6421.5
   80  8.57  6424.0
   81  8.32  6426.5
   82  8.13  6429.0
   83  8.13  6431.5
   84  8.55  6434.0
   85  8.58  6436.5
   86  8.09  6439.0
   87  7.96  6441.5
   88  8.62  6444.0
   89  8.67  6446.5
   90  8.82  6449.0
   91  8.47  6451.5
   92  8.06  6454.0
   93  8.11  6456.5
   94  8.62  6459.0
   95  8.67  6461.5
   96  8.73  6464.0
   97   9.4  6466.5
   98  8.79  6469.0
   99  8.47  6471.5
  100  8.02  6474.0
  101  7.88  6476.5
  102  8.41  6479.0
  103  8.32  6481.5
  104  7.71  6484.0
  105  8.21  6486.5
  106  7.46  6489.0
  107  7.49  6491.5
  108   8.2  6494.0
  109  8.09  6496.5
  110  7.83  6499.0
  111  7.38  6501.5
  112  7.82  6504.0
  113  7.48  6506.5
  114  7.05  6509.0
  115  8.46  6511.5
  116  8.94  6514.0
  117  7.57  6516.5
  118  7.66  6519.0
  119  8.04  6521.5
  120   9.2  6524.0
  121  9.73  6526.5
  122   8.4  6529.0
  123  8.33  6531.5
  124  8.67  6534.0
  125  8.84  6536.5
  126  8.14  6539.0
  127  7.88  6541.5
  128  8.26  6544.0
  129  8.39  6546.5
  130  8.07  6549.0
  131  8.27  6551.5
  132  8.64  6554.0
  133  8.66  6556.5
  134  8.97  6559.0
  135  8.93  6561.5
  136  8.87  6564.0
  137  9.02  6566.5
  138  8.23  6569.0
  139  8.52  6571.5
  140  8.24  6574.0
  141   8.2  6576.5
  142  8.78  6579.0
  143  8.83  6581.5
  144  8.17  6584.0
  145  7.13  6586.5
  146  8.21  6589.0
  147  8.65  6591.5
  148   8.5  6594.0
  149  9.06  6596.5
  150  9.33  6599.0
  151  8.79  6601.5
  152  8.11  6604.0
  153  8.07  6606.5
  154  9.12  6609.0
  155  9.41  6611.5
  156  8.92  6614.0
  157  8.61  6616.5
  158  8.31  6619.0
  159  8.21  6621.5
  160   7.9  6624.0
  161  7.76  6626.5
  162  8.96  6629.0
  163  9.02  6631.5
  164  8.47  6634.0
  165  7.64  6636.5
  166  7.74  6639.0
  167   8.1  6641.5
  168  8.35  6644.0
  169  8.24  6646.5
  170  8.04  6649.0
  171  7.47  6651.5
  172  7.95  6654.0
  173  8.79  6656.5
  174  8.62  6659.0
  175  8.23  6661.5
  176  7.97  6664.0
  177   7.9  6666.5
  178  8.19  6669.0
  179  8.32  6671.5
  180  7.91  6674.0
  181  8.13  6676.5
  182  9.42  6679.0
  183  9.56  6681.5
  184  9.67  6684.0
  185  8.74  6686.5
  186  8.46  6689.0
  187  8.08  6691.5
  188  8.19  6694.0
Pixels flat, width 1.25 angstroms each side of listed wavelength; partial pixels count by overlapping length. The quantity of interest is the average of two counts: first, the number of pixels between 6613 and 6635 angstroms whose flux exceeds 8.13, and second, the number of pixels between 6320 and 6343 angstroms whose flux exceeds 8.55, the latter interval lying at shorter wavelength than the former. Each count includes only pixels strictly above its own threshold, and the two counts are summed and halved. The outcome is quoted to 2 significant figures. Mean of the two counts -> 5.0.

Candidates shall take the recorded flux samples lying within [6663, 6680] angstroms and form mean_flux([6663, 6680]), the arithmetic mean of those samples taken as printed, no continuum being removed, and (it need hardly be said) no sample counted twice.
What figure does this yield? 8.3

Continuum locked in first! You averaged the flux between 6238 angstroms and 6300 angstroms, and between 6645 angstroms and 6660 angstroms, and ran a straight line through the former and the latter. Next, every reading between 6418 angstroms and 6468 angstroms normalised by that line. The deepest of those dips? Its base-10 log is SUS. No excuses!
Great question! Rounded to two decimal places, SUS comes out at 0.00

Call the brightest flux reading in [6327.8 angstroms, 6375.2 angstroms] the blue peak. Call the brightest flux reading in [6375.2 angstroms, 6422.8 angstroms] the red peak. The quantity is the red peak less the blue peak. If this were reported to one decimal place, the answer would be -0.2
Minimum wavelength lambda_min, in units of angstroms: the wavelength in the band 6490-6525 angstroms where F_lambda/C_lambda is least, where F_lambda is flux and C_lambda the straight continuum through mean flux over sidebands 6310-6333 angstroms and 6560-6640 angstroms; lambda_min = 6509.0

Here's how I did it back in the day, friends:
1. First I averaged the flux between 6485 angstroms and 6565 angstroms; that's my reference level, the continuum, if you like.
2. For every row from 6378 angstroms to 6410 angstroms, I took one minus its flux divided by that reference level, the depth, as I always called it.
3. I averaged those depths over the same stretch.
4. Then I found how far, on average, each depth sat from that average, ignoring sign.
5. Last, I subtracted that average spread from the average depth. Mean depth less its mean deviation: -0.10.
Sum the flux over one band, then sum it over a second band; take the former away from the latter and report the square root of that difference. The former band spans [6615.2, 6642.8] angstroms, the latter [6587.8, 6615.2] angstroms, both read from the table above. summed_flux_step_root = 2.3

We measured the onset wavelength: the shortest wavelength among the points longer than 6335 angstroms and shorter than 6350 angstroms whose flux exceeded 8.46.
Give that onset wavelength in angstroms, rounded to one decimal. 6336.5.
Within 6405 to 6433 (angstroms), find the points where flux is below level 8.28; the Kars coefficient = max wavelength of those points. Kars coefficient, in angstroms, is 6431.5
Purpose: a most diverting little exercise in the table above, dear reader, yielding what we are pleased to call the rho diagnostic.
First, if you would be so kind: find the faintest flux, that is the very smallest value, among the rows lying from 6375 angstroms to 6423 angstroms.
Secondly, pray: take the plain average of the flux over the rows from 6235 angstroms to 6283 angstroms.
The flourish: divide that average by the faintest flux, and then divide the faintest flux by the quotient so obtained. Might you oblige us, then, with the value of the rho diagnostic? 6.86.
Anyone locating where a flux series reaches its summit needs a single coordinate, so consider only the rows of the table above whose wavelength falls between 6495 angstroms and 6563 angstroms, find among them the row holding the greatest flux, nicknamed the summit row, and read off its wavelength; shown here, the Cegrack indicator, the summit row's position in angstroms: 6526.5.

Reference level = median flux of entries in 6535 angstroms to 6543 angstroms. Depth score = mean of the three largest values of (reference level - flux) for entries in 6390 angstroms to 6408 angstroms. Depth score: 0.40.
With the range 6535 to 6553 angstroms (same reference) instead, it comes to 0.11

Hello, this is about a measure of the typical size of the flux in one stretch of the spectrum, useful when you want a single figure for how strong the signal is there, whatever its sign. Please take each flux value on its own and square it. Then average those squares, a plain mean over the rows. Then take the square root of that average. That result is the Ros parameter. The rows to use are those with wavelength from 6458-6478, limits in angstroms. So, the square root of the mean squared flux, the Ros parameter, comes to 8.6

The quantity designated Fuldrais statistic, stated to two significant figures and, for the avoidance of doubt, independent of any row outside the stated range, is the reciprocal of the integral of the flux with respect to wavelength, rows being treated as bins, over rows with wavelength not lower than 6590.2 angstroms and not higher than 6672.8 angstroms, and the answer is 0.0014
